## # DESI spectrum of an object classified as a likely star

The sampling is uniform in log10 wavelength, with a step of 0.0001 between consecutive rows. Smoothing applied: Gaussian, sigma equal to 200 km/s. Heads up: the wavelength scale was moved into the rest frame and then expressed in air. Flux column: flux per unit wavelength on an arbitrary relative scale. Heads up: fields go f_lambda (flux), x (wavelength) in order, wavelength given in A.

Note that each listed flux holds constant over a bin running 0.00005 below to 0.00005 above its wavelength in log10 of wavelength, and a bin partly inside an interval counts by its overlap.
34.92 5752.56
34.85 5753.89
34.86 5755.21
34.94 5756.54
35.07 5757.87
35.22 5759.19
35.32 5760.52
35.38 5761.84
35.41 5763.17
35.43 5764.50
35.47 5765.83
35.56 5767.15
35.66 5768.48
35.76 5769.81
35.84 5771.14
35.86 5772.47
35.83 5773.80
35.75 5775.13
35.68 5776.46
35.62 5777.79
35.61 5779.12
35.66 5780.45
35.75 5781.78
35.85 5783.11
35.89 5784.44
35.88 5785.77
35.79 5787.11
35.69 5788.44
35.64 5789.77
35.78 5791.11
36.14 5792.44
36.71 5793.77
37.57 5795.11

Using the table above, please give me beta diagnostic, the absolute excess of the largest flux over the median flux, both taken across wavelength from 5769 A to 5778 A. 0.10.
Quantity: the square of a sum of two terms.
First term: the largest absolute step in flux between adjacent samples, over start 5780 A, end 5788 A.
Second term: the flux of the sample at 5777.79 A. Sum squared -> 1276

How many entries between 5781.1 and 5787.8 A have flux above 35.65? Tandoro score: 5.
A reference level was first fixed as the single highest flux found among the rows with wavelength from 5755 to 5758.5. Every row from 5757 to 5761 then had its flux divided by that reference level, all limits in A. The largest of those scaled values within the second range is 1.01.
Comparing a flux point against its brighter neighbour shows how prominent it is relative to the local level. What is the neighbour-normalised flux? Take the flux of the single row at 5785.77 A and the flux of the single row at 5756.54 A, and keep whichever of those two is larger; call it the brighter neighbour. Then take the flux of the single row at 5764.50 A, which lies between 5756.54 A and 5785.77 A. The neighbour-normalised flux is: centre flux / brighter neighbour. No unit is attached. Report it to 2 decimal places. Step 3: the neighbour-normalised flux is 0.99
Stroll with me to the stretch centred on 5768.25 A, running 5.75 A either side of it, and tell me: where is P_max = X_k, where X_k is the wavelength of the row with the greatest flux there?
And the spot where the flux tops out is 5772.47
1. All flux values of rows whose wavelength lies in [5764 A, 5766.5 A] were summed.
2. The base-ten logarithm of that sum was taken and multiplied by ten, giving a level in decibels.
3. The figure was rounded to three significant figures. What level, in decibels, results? 18.5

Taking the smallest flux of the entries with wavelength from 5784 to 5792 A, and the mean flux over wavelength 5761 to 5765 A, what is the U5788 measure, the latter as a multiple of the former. 0.99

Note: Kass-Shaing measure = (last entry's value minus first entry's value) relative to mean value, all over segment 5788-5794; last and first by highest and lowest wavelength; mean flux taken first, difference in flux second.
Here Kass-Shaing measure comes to 0.028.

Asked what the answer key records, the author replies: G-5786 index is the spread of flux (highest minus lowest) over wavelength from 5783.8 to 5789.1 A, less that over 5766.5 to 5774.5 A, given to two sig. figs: -0.10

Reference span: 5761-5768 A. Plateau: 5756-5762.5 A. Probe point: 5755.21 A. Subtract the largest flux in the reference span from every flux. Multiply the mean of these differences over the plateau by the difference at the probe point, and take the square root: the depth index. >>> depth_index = 0.51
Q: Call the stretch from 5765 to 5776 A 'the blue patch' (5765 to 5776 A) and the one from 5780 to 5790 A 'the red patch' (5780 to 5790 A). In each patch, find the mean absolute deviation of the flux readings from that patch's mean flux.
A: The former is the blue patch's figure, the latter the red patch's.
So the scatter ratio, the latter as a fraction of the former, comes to 0.73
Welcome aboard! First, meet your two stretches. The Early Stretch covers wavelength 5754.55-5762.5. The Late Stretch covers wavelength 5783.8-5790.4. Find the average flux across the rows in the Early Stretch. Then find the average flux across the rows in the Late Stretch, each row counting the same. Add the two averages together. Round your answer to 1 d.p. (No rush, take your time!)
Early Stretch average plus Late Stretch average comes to 70.9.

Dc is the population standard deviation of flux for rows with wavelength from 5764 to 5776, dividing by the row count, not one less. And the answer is 0.15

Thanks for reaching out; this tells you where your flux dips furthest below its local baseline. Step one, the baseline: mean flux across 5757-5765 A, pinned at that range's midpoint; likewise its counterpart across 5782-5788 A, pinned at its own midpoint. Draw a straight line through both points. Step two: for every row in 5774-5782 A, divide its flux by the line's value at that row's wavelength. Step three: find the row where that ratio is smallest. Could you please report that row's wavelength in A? 5779.12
